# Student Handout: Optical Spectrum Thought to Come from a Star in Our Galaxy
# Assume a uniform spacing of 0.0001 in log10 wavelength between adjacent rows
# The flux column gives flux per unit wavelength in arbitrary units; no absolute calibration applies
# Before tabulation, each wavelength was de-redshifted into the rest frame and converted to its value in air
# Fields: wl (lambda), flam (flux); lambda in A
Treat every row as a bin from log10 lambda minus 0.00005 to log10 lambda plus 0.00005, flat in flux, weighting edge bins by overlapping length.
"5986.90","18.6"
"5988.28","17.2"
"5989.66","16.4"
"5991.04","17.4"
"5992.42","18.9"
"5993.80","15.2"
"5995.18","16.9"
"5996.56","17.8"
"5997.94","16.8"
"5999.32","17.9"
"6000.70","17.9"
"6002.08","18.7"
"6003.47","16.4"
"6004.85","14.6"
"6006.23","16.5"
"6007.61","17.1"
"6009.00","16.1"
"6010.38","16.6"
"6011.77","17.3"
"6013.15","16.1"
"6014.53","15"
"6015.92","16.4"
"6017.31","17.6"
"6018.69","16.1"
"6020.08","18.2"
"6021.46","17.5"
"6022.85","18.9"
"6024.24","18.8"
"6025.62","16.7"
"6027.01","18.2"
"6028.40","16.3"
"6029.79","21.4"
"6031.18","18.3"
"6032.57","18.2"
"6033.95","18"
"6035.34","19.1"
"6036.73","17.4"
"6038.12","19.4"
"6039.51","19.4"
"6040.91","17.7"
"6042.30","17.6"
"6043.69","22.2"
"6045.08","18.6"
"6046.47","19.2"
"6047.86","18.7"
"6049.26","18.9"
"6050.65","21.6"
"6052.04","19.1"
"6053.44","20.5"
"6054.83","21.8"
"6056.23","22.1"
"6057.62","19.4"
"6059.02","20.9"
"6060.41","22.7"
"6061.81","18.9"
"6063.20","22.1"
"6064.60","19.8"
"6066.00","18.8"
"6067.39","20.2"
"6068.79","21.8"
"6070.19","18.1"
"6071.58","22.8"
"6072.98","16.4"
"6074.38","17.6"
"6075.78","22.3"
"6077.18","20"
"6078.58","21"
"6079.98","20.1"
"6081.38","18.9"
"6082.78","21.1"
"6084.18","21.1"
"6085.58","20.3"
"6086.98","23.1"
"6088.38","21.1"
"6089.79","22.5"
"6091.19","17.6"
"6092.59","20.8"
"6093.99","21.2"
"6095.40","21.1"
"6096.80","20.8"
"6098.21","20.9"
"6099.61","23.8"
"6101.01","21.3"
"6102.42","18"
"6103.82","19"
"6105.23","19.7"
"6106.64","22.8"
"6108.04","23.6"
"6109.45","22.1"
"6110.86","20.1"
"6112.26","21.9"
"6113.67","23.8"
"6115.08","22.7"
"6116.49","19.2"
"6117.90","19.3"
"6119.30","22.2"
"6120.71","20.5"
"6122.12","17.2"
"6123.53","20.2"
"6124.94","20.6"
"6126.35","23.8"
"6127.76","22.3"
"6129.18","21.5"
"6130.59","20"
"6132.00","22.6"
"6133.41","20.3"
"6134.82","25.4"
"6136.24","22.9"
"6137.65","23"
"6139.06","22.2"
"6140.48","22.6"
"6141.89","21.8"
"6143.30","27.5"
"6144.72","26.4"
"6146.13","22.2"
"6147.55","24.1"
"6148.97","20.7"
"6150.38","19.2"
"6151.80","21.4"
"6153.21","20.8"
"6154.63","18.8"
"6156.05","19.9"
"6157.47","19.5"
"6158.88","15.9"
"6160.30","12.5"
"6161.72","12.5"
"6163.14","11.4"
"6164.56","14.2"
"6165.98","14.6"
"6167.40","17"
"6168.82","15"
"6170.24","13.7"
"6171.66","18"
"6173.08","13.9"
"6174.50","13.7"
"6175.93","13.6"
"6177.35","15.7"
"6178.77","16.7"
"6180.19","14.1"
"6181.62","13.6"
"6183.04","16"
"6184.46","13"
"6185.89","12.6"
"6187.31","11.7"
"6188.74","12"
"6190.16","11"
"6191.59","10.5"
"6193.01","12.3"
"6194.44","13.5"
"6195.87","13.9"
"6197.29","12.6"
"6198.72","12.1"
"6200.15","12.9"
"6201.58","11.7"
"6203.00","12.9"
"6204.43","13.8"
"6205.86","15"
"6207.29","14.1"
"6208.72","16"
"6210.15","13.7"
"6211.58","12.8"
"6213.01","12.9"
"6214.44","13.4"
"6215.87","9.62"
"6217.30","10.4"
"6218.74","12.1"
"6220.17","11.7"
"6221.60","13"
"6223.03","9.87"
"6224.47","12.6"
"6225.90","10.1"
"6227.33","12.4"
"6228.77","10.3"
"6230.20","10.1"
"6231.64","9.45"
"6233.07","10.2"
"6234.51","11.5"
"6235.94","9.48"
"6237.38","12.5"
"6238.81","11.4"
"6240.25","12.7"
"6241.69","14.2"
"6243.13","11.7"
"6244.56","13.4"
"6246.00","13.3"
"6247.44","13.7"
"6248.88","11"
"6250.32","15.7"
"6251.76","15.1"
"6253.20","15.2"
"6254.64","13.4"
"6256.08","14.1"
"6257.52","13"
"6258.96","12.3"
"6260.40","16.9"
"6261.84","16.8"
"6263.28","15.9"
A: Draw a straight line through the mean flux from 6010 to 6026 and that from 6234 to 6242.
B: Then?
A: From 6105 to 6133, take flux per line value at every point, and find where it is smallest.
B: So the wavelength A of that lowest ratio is 6122.12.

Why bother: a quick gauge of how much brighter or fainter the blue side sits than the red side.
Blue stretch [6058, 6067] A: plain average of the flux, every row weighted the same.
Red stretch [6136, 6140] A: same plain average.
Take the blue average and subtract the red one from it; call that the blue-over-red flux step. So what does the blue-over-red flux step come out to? -2.2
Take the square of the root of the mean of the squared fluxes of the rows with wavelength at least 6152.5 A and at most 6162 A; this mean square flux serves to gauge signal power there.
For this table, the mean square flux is 304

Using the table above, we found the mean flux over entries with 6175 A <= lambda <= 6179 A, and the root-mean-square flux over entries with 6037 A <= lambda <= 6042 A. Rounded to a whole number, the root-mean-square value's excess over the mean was 4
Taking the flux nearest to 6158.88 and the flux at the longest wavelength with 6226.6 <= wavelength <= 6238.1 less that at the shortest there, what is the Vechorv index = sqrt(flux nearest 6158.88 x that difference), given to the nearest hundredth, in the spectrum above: 1.26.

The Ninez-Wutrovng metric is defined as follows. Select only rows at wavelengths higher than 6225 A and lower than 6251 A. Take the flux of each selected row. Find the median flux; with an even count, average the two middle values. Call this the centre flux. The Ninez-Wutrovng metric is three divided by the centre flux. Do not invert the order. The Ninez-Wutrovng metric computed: 0.259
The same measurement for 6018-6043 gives 0.165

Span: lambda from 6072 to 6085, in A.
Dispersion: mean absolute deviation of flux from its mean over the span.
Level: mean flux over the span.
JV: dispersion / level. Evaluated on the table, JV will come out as 0.074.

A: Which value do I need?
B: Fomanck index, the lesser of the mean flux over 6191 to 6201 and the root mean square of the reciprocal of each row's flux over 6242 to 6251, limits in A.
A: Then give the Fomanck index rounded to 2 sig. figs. 0.078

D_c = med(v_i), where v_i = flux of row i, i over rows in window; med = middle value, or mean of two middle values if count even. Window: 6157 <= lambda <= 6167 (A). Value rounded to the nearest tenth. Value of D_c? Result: 14.2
